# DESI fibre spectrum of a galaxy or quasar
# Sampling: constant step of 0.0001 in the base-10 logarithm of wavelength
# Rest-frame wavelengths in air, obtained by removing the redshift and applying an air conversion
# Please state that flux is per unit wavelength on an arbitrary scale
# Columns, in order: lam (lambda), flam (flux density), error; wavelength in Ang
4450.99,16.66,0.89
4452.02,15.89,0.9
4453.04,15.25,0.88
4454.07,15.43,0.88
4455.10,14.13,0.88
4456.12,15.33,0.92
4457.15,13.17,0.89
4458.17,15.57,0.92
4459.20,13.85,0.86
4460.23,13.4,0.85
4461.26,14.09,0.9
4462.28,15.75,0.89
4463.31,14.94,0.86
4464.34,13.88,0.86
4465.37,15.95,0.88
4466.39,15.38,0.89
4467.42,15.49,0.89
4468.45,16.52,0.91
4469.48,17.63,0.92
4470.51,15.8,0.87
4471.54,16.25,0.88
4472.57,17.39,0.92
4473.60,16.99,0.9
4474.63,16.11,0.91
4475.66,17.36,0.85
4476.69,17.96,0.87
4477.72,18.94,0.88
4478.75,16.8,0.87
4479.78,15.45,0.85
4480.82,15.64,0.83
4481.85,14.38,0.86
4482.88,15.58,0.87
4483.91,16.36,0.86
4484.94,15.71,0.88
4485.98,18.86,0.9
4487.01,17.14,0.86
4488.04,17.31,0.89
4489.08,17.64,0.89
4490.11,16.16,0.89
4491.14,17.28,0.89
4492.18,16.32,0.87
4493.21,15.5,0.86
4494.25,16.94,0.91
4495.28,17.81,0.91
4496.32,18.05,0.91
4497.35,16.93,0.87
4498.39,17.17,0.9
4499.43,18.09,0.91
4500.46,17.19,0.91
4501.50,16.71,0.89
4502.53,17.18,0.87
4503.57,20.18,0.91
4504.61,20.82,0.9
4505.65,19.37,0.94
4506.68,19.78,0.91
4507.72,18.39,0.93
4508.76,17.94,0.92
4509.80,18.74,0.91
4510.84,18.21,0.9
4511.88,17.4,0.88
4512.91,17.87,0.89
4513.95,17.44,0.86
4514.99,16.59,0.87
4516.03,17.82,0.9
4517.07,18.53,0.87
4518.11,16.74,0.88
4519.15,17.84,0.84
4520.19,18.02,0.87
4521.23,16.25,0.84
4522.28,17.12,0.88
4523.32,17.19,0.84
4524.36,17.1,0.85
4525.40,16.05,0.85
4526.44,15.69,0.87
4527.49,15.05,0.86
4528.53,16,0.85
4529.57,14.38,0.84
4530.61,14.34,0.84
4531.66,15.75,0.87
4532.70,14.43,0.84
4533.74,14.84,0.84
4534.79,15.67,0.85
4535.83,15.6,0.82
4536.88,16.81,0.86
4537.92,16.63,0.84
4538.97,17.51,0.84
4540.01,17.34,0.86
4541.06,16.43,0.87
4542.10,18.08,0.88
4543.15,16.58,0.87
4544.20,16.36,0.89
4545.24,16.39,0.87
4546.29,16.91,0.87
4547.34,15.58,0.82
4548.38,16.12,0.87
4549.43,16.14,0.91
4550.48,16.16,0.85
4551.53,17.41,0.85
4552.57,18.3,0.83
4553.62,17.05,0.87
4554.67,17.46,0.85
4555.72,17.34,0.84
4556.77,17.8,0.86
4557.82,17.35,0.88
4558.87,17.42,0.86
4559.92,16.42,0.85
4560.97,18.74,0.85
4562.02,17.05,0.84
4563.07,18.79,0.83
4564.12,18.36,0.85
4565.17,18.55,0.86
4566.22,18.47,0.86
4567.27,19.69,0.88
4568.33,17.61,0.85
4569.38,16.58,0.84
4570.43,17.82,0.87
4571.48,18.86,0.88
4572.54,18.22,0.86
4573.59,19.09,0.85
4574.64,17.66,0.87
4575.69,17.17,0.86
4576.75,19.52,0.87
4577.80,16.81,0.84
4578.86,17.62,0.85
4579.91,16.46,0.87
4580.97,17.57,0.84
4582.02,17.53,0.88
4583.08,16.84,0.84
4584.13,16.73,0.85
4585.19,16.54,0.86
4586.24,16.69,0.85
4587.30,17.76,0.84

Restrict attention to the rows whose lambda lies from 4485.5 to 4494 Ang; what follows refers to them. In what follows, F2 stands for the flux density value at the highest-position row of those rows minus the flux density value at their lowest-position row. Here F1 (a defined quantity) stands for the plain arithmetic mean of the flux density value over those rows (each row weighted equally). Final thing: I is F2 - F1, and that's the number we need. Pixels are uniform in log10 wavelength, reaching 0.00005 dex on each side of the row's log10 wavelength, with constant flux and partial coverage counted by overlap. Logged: -20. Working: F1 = 17.0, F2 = -3.4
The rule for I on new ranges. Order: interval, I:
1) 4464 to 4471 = -14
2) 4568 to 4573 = -17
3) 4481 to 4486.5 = -12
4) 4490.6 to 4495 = -17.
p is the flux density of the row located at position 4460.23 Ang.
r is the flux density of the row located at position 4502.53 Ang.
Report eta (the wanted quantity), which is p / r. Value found 0.78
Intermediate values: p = 13.4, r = 17.18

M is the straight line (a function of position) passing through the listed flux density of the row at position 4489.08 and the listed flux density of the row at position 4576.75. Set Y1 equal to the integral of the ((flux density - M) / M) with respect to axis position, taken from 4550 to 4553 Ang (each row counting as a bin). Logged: -0.27 Ang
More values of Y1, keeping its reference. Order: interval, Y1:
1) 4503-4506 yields 0.36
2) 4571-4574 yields -0.11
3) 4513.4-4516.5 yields -0.16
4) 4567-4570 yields -0.24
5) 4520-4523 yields -0.21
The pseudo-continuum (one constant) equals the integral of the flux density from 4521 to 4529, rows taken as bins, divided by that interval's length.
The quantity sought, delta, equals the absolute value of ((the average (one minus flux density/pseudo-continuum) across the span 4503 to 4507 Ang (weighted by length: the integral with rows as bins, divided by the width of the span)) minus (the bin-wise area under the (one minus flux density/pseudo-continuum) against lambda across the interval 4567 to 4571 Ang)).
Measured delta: 0.15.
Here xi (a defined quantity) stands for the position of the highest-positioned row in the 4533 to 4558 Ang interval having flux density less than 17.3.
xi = 4553.62 Ang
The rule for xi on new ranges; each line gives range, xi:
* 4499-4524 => 4523.32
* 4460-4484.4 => 4483.91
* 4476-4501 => 4500.46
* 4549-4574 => 4569.38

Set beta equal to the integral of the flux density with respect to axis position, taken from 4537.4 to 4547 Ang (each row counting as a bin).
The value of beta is 162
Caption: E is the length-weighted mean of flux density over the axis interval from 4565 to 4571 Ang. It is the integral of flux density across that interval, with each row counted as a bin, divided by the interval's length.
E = 18.1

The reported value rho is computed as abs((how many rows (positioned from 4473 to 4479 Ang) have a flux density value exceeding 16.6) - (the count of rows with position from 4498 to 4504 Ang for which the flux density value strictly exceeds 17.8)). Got 3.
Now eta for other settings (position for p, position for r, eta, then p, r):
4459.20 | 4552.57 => 0.76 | 13.85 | 18.3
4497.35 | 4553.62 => 0.99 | 16.93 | 17.05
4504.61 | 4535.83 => 1.33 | 20.82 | 15.6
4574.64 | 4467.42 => 1.14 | 17.66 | 15.49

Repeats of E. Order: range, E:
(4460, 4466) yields 14.8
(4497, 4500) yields 17.4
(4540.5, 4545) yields 16.8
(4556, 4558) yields 17.6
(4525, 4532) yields 15.3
